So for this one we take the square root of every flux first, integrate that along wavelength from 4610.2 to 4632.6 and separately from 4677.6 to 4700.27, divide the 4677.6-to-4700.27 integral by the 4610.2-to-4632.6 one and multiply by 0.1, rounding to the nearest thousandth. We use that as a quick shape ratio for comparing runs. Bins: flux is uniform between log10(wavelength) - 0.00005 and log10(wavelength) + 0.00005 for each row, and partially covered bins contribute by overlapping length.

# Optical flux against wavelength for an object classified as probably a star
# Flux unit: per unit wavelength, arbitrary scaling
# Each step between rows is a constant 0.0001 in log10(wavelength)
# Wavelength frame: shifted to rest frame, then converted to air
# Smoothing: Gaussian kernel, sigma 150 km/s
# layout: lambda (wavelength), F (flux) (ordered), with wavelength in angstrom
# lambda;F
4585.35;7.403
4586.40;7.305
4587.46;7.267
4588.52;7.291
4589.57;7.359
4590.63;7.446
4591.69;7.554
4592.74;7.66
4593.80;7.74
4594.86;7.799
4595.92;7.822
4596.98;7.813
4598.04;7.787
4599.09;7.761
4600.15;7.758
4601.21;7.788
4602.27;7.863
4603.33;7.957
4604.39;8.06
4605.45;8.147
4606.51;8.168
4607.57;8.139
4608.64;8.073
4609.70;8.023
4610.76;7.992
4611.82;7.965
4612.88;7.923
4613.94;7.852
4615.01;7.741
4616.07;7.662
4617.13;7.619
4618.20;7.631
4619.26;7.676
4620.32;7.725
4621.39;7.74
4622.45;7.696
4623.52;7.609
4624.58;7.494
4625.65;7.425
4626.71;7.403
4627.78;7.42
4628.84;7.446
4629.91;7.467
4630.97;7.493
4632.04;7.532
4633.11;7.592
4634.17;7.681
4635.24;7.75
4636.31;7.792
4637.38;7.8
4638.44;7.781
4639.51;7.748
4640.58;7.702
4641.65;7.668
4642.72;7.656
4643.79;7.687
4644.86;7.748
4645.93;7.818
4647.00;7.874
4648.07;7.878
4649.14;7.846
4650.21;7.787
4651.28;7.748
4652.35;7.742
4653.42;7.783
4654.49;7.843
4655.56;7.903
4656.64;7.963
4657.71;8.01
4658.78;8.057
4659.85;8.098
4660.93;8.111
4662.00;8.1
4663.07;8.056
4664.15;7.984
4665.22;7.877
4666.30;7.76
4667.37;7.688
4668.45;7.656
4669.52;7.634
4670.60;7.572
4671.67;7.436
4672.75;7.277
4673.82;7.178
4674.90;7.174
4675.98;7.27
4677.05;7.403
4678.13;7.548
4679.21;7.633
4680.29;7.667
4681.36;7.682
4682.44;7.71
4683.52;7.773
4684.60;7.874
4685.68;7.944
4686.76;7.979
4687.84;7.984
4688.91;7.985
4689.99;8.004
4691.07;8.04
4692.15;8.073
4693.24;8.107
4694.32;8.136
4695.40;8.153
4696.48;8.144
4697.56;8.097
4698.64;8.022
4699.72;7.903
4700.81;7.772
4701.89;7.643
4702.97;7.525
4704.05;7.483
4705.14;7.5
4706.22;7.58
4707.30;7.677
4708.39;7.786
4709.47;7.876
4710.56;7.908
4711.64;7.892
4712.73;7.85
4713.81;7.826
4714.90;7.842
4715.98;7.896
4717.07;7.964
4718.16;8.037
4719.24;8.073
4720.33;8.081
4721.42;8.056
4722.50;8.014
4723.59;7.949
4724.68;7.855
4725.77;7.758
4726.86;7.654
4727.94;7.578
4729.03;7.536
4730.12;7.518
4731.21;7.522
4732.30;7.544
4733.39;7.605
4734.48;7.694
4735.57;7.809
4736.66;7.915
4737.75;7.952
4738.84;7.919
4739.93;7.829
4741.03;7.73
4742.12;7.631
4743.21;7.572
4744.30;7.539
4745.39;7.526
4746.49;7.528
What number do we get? 0.103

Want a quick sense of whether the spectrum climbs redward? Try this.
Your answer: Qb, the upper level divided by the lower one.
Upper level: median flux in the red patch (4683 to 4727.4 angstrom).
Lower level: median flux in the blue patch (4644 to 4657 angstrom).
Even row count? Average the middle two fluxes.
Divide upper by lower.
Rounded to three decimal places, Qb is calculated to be 1.010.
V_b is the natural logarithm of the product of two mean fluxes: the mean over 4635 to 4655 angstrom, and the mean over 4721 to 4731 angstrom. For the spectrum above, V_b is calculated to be 4.10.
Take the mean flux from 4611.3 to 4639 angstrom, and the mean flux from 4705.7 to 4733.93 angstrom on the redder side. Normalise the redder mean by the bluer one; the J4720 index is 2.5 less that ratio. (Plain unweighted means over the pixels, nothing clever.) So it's 1.480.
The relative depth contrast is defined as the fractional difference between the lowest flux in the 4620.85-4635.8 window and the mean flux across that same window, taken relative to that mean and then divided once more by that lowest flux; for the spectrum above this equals -0.0027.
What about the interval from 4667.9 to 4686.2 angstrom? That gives -0.0070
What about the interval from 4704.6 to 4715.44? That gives -0.0047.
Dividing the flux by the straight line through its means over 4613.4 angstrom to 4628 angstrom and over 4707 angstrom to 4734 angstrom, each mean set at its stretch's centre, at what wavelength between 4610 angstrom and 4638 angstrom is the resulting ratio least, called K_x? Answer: 4626.71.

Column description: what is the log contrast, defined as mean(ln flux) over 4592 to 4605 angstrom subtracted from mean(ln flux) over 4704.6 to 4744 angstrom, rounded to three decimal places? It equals -0.004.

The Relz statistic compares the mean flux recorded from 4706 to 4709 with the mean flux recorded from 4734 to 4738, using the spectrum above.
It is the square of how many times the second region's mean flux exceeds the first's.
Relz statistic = 1.04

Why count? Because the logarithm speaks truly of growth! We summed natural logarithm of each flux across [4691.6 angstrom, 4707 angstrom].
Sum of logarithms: 28.9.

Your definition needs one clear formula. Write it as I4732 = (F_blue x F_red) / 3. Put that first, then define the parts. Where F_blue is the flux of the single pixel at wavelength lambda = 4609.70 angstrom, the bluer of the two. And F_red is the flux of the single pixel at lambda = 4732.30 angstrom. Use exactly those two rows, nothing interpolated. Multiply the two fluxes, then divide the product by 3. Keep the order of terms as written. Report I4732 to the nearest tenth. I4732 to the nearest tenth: 20.2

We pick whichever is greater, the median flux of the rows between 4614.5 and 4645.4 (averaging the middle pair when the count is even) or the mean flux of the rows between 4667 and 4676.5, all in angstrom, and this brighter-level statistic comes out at 7.67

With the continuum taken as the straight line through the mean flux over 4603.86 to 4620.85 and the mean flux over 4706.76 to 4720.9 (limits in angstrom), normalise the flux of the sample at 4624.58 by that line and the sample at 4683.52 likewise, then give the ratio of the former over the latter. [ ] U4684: 0.96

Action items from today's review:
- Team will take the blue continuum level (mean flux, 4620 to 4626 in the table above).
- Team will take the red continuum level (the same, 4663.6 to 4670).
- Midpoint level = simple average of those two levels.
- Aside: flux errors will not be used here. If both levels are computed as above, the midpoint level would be 7.69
